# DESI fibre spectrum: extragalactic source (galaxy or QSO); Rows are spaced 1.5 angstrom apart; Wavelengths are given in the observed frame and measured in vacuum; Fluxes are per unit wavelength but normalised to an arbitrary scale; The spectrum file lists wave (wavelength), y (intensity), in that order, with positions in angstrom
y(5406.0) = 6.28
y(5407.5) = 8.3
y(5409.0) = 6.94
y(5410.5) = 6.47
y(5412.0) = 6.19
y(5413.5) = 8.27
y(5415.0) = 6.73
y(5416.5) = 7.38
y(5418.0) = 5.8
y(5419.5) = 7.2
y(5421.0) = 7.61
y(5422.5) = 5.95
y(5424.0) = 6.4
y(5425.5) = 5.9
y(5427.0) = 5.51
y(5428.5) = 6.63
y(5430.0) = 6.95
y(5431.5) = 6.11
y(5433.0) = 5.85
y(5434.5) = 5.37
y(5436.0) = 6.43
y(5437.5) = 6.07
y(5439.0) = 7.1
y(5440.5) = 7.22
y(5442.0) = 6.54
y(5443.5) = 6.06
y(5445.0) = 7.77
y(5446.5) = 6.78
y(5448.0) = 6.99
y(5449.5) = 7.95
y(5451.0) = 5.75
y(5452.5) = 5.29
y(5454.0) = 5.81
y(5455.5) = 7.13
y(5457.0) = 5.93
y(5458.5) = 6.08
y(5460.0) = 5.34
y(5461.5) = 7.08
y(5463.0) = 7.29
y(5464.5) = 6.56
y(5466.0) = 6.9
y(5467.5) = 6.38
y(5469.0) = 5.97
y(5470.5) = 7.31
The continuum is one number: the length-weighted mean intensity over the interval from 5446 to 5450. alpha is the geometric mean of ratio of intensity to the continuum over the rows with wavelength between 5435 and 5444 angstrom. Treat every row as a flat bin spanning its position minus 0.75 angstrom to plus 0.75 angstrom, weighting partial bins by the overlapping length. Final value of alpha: 0.91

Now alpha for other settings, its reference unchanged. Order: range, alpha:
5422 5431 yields 0.86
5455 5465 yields 0.89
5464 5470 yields 0.89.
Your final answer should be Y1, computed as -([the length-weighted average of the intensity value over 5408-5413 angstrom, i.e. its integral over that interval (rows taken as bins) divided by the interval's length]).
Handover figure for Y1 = -6.7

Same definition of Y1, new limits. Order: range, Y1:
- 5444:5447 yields -7.2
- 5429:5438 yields -6.1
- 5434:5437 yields -6.0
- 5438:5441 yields -7.1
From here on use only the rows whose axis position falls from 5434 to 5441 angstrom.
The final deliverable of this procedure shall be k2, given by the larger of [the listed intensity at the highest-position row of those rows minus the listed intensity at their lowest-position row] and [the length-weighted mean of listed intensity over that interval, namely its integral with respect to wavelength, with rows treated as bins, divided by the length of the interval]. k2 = 6.4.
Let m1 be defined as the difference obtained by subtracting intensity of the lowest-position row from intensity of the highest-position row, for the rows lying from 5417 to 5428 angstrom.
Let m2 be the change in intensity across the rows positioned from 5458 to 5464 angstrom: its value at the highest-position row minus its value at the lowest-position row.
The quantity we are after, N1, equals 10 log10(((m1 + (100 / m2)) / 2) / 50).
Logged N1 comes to -0.8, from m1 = -0.29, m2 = 1.21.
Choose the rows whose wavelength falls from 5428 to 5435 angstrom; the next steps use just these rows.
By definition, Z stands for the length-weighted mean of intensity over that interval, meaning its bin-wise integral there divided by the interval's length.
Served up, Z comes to 6.2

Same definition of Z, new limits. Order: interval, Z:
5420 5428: 6.3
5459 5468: 6.6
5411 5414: 7.1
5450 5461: 6.0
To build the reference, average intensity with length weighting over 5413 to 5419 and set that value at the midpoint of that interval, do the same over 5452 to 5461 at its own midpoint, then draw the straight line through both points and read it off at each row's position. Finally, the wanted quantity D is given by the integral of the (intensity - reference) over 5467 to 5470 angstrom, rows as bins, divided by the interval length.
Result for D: 0.58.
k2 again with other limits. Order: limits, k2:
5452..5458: 6.1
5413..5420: 7.0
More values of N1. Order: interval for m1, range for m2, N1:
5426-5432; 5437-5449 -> 0.4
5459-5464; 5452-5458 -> 2.0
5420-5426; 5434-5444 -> 1.6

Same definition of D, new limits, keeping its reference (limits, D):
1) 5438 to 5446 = 0.56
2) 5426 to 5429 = -0.70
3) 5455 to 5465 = 0.58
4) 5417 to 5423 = -0.20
